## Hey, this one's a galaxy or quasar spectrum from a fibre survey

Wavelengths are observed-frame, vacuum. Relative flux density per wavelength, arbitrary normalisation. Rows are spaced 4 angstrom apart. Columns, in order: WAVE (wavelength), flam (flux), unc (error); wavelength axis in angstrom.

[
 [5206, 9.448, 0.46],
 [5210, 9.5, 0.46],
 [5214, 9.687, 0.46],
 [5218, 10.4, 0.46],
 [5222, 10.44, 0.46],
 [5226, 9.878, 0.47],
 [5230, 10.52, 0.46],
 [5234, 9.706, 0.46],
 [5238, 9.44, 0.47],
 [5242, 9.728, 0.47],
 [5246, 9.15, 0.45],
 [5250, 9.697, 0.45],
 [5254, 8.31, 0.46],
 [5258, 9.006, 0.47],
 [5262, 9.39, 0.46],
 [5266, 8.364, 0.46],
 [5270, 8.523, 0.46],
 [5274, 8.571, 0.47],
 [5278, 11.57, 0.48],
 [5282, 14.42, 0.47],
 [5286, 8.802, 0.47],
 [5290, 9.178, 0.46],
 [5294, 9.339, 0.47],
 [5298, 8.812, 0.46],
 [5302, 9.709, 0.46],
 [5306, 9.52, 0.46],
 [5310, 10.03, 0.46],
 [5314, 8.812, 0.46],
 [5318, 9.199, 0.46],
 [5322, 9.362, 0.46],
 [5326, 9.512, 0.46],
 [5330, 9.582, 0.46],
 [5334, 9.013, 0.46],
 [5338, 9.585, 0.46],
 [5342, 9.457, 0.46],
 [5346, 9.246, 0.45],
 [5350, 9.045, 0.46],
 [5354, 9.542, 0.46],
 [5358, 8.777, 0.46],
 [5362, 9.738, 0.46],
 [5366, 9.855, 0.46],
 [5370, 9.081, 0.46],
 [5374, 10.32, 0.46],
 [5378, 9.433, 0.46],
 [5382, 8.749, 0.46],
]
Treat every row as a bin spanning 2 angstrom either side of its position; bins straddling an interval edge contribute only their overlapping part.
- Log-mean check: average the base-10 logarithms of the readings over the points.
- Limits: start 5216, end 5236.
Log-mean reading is 1.01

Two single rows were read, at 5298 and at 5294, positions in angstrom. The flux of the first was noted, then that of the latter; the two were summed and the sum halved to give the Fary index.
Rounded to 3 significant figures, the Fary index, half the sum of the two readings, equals 9.08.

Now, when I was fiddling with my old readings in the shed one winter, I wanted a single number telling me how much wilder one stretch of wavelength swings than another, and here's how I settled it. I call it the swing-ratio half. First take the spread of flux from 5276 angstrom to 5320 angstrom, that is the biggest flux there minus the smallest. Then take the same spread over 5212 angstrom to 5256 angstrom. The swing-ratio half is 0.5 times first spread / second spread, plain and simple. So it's 1.27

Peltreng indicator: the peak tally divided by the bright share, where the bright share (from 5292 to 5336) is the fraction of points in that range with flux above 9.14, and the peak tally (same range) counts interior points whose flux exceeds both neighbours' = 4.1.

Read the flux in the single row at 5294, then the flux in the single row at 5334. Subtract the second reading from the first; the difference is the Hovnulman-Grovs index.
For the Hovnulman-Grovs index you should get 0.3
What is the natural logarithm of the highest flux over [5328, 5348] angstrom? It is 2.26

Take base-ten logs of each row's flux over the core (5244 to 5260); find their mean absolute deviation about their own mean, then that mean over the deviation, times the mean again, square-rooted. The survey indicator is 7.0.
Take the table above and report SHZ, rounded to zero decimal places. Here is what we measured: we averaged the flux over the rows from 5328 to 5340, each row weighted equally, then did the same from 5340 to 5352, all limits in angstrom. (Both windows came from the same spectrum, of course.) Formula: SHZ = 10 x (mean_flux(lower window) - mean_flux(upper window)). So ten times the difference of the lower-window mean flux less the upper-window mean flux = 1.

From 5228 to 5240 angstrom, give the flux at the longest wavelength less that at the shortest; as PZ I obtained -1.1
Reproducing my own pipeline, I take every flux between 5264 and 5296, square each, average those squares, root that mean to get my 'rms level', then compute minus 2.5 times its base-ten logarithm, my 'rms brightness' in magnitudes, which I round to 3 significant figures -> -2.50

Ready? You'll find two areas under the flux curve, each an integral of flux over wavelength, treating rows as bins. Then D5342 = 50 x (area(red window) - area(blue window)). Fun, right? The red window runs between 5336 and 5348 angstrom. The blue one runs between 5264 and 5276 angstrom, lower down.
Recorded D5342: 566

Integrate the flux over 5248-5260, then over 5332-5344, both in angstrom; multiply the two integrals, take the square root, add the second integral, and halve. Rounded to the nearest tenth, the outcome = 111.2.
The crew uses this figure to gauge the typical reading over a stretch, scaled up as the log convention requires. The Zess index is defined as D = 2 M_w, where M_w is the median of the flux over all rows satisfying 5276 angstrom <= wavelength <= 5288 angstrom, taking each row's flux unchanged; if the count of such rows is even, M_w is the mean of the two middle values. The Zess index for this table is 23.1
